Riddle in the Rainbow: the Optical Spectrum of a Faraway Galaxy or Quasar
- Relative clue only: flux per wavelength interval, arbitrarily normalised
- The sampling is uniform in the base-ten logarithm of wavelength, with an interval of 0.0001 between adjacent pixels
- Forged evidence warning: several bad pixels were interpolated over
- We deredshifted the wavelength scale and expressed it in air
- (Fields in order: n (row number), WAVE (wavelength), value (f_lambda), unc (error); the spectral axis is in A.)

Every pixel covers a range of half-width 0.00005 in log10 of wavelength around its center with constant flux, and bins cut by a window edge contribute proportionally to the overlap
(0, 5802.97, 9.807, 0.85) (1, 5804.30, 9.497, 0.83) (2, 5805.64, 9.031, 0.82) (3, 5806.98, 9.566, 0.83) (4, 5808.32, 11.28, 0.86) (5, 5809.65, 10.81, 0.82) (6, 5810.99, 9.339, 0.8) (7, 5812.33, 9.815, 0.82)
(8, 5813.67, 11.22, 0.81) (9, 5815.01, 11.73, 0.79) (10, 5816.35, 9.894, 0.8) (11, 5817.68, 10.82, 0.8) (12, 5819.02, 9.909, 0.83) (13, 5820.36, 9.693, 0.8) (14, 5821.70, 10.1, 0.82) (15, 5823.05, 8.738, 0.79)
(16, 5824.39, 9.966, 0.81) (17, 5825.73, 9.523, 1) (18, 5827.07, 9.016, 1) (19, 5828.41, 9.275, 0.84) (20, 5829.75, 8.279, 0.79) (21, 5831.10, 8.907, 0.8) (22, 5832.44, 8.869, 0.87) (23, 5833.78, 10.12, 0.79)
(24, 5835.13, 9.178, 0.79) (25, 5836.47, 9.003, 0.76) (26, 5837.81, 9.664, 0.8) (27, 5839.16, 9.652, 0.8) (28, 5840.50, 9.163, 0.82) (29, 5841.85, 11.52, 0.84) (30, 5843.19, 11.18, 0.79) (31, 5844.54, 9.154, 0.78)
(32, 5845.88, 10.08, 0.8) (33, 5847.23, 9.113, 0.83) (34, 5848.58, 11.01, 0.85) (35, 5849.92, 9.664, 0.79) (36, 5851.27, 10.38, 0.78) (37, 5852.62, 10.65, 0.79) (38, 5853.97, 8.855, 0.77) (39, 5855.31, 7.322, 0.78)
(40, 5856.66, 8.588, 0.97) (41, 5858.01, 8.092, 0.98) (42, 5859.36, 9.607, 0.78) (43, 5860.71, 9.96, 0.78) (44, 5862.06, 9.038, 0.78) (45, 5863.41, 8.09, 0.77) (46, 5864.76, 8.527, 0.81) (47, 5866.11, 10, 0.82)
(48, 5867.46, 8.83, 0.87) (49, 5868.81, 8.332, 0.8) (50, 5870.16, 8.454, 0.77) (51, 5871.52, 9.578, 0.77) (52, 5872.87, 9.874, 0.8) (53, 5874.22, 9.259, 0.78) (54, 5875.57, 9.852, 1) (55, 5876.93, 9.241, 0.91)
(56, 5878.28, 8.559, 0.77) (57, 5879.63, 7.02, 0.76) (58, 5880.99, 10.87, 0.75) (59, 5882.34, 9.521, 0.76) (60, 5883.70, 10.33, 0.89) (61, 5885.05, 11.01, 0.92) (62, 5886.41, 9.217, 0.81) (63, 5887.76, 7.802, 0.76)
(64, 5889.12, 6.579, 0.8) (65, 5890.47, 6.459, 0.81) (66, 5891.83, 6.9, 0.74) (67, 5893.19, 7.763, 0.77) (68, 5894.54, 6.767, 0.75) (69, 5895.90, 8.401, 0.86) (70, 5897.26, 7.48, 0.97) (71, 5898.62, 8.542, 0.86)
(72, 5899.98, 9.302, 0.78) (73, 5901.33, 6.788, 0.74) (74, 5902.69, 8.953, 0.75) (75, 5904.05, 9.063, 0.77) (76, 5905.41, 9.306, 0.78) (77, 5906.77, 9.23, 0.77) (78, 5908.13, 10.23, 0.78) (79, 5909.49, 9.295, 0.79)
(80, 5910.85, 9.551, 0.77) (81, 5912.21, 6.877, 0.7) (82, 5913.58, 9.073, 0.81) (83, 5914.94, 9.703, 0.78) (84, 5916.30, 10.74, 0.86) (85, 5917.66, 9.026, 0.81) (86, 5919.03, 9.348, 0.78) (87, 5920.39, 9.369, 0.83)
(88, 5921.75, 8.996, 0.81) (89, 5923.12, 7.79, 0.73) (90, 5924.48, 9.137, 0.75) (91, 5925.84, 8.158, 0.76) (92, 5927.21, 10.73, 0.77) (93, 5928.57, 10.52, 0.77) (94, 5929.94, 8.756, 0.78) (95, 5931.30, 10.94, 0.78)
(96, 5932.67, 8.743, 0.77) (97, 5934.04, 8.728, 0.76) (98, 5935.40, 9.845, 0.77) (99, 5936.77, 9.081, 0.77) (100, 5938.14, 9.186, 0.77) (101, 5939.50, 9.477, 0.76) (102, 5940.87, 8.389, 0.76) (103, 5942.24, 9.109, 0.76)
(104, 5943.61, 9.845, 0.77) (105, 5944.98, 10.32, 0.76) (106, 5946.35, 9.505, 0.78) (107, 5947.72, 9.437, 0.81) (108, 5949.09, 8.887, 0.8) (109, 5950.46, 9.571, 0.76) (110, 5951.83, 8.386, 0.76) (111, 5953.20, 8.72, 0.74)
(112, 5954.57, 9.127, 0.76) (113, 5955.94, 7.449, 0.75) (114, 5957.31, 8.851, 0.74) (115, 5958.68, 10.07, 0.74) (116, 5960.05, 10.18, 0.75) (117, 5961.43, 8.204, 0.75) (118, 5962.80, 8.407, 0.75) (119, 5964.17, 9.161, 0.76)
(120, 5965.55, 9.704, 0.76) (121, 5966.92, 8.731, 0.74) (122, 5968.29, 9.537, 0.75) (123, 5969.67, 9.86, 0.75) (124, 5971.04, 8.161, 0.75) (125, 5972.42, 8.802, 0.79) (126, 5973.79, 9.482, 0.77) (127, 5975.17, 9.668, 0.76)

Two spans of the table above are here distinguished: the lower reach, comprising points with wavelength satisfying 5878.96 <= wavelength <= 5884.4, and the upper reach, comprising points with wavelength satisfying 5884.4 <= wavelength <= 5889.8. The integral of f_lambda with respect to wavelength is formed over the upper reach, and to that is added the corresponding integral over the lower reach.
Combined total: 98.0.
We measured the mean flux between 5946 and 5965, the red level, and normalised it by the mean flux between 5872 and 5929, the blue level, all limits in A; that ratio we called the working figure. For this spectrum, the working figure 1.01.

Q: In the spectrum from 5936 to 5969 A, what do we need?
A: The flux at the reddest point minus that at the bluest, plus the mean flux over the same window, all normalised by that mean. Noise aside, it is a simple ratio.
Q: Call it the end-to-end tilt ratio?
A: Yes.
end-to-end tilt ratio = 1.05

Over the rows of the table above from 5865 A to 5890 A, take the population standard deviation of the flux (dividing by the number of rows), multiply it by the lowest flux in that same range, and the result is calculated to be 7.7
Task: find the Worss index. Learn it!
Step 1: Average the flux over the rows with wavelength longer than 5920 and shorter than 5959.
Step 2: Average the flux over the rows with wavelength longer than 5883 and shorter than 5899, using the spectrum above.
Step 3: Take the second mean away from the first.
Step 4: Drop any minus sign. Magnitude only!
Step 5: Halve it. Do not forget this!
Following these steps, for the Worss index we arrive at 0.55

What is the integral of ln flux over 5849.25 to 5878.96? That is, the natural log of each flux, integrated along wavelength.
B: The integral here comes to 65.6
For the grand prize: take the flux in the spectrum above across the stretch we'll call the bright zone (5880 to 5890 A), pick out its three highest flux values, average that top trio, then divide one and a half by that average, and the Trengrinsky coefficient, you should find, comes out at 0.140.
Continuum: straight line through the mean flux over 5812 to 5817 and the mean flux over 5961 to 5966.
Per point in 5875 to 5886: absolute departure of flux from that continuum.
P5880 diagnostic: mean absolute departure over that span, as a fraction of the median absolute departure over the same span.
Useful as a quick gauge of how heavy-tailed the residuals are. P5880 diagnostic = 1.19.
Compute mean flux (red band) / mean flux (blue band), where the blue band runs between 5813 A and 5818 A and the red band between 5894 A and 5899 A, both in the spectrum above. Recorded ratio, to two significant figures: 0.71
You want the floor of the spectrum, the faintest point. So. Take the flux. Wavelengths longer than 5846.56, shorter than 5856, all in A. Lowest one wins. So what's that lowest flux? 7.322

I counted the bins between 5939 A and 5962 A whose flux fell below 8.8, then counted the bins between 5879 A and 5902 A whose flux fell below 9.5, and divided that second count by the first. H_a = 2.6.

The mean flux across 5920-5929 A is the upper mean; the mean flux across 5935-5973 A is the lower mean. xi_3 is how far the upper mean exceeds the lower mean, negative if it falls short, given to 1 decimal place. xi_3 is 0.1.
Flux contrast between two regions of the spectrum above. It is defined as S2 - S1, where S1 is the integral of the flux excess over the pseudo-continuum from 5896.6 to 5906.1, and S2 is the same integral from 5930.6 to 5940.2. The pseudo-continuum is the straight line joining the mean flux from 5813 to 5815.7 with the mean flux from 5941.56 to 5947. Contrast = 13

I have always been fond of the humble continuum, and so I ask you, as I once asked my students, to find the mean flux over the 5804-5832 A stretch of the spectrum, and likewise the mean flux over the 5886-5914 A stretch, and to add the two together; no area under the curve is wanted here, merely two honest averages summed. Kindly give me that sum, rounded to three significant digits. 18.1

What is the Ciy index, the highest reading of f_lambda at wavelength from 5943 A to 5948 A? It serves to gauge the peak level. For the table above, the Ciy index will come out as 10.32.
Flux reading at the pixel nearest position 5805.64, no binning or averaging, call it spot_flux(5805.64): 9.031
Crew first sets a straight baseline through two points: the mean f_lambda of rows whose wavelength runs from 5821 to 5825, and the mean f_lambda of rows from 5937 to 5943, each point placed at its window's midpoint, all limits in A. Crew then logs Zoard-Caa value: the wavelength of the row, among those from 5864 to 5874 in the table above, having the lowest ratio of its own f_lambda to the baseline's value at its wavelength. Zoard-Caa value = 5868.81 A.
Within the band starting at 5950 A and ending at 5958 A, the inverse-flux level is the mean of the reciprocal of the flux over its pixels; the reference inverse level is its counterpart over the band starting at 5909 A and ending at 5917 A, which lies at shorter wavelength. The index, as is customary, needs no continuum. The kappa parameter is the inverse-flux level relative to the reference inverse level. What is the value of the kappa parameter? 1.05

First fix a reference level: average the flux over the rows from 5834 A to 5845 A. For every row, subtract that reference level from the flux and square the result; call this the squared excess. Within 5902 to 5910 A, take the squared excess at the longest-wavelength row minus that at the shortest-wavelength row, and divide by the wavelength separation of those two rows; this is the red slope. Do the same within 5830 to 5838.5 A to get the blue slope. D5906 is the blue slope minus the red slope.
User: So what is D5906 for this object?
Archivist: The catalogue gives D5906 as -0.05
